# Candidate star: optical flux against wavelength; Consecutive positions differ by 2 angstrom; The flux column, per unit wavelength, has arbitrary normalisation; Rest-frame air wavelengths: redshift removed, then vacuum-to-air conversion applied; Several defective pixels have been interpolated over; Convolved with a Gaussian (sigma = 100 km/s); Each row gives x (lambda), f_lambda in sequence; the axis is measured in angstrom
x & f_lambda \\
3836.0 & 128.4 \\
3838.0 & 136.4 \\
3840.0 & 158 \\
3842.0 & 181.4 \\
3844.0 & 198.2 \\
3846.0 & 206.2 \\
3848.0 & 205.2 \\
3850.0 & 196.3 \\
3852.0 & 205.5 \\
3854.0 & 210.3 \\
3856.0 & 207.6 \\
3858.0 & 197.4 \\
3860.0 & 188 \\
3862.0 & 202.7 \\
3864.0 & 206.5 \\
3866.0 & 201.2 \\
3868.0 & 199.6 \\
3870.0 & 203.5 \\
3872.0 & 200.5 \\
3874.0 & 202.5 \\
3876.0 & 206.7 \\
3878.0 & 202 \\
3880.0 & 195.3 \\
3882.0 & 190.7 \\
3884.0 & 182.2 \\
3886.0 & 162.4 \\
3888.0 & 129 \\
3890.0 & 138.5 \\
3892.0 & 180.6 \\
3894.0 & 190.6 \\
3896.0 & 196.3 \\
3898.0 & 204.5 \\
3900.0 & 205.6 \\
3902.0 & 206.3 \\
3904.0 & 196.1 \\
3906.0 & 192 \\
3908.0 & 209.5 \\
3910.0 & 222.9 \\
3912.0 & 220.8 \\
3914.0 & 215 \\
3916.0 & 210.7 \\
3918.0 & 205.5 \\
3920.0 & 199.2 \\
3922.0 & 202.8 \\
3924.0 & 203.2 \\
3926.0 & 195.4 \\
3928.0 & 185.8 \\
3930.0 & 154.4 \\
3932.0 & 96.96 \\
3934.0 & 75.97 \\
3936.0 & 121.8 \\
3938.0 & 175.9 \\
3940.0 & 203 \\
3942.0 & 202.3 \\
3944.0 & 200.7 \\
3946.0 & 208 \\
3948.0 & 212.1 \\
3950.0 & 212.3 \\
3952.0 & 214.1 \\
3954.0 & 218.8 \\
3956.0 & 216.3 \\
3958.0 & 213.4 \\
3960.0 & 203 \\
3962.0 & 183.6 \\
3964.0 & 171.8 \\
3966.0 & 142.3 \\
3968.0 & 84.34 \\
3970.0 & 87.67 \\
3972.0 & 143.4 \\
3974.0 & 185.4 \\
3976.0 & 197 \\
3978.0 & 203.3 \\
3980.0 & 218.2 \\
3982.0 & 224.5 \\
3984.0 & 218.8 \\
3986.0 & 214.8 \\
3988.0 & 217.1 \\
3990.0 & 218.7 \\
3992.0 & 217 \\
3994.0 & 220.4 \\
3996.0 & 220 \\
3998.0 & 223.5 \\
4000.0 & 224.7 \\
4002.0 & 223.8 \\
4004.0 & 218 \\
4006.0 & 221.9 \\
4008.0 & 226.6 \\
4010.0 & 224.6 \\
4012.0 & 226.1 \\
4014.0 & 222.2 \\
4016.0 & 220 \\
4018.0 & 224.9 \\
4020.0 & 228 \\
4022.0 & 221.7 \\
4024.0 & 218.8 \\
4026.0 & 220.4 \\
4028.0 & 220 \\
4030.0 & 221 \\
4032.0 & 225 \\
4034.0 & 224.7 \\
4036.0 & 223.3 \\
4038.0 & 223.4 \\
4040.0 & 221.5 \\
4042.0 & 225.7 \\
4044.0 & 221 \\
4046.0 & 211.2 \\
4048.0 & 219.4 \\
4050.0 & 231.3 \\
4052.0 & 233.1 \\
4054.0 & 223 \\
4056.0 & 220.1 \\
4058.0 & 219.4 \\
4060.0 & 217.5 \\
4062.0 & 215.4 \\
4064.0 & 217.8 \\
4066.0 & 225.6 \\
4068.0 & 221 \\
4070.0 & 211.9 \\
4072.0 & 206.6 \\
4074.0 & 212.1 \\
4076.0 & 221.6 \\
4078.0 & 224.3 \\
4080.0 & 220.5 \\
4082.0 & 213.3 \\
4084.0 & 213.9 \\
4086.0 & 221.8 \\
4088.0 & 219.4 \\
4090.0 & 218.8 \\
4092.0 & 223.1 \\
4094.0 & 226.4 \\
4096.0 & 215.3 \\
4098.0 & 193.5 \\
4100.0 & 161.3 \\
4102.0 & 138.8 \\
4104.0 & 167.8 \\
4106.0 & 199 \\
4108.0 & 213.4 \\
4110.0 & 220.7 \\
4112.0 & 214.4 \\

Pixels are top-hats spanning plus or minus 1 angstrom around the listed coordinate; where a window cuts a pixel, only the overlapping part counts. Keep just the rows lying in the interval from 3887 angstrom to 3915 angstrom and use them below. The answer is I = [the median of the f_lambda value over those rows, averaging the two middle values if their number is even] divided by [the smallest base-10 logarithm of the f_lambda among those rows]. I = 95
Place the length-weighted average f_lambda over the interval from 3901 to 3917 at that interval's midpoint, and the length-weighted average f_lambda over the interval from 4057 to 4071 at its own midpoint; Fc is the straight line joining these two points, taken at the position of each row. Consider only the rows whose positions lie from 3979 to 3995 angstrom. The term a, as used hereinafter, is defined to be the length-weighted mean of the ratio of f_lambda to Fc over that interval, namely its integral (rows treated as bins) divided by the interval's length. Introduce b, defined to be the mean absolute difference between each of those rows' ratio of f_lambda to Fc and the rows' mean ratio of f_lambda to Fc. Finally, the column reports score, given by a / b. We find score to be 114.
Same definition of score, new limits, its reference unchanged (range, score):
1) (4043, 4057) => 41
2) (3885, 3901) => 7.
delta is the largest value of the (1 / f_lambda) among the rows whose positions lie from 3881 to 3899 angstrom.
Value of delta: 0.0078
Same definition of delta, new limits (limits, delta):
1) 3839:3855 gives 0.0063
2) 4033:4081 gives 0.0048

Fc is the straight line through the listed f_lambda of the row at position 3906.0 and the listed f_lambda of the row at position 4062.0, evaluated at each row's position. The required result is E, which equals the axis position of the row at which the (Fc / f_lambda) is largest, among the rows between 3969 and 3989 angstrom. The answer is 3970.0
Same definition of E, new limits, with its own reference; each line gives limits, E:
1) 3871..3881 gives 3880.0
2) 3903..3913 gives 3906.0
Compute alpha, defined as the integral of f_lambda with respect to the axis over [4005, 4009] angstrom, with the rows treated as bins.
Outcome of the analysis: 897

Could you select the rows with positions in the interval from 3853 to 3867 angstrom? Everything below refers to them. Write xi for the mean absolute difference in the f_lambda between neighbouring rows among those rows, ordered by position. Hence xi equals 7.7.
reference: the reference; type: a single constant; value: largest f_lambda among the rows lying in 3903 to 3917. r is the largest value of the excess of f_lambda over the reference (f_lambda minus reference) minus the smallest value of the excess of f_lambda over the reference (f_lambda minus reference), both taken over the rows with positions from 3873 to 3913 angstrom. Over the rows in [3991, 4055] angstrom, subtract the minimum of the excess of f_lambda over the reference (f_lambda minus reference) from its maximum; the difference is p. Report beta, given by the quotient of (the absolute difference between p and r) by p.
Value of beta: 3.3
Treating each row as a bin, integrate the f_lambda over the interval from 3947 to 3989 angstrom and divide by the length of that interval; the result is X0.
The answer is 190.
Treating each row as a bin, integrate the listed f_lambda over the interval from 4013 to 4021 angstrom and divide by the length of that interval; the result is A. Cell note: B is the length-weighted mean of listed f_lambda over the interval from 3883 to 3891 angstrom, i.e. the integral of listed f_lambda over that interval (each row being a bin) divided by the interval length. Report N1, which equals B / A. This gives 0.68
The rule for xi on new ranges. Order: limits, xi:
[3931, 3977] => 18.9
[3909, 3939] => 18.2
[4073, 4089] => 4.9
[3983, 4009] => 2.8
